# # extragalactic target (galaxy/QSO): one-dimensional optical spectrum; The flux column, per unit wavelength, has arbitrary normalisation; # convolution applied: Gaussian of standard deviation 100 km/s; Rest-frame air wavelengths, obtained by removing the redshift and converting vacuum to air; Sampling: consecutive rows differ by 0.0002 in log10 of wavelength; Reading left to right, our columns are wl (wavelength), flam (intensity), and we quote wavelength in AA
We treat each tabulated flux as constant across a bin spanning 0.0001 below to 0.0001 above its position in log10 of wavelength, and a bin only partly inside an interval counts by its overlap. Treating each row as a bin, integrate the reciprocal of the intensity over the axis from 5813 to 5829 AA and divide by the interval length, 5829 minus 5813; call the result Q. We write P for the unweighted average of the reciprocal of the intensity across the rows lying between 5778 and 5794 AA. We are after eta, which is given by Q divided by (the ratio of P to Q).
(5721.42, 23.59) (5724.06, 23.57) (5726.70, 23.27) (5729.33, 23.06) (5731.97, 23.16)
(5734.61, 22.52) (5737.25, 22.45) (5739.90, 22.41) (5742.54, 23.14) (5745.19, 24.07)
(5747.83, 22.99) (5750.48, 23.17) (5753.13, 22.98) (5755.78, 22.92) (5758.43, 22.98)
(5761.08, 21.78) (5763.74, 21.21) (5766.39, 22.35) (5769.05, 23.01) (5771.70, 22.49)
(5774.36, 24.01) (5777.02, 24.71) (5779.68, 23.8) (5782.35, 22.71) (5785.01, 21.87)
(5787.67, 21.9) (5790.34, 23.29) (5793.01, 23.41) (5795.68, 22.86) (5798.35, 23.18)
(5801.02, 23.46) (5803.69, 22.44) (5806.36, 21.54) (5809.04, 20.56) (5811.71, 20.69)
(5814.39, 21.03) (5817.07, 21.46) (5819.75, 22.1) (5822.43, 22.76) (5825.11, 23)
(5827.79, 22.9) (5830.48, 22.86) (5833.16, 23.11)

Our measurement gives 0.0464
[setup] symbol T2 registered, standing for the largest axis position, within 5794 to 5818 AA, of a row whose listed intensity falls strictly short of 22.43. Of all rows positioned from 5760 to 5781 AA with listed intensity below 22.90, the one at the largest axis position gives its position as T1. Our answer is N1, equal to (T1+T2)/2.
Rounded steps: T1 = 5771.70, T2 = 5817.07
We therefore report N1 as 5794.4 AA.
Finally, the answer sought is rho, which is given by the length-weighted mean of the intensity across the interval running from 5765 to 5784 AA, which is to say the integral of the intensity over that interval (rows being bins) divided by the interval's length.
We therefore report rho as 23.3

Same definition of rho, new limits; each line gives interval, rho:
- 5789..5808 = 22.8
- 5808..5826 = 21.6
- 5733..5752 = 23.0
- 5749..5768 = 22.5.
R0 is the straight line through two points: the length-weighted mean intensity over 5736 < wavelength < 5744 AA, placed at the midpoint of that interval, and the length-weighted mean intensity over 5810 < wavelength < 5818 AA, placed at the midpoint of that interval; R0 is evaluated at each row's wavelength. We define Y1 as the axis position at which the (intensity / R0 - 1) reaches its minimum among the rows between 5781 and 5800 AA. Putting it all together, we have 5785.01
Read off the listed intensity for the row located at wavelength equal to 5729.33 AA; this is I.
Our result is 23.06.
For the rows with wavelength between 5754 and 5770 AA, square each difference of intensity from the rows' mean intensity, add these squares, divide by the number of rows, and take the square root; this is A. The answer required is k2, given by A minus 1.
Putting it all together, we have -0.32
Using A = 0.7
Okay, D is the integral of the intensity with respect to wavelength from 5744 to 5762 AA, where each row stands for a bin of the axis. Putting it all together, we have 414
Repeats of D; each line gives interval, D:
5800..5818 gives 388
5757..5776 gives 429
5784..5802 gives 411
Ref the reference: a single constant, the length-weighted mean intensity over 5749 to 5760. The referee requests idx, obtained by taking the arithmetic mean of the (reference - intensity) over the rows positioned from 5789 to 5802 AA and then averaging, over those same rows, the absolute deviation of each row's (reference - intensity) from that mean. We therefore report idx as 0.2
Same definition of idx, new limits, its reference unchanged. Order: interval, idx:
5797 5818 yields 0.9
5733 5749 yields 0.5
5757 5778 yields 0.9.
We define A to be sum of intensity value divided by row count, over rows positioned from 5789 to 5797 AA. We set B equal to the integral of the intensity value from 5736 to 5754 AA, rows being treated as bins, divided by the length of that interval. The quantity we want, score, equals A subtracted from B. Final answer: -0.16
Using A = 23.2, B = 23.0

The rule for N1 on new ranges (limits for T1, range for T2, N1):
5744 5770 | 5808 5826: 5793.1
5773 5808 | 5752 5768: 5786.4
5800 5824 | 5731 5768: 5794.4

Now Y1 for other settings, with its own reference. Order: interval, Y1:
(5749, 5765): 5763.74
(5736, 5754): 5737.25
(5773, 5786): 5785.01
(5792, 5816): 5809.04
